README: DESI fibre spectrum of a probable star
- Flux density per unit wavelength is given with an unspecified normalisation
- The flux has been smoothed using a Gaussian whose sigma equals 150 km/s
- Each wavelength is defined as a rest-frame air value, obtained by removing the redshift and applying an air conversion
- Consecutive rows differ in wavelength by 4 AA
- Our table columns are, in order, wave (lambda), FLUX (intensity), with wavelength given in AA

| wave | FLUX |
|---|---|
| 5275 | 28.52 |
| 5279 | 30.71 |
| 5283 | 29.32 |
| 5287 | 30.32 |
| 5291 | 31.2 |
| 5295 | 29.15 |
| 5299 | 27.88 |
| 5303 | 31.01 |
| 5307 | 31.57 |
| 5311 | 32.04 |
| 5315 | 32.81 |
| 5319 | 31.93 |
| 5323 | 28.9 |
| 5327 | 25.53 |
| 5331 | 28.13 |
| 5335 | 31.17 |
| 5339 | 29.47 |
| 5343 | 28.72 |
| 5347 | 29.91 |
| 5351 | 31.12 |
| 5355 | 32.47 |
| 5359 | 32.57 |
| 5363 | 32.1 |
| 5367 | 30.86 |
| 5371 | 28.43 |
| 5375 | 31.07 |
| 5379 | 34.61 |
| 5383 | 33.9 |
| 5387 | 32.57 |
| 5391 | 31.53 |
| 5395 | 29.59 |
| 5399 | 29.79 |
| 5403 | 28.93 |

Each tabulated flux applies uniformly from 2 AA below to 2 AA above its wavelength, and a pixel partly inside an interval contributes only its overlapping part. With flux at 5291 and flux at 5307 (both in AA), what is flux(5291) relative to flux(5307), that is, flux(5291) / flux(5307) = 0.99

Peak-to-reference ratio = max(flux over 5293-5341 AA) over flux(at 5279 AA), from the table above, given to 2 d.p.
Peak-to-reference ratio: 1.07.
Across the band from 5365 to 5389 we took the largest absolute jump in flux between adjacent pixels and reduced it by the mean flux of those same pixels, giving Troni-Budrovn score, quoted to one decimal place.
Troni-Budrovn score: -28.4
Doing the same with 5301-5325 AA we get -28.3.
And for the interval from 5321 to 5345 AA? -25.3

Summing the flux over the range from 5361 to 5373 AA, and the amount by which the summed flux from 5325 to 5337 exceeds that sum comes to -7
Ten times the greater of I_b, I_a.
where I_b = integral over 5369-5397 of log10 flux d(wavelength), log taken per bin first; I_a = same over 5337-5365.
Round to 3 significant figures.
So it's 420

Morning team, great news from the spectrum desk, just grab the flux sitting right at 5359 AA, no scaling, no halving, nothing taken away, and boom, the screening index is 32.57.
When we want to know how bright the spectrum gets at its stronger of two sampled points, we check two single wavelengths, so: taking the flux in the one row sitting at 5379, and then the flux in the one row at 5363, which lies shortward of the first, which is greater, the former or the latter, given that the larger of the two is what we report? 34.6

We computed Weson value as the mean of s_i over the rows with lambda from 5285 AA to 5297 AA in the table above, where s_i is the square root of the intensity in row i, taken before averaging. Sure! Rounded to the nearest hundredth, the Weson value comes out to 5.50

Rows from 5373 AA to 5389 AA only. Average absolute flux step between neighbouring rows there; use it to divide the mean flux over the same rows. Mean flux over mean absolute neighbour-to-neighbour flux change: 18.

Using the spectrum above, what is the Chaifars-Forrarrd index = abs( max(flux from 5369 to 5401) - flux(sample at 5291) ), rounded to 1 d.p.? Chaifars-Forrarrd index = 3.4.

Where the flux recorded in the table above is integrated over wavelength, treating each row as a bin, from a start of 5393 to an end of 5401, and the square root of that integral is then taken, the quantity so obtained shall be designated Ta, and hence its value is 15.4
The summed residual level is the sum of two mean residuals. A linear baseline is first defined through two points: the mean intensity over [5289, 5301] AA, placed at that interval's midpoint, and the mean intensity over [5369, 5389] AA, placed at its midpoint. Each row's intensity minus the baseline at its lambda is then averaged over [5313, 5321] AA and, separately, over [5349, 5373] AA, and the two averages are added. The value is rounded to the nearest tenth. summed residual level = 2.0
